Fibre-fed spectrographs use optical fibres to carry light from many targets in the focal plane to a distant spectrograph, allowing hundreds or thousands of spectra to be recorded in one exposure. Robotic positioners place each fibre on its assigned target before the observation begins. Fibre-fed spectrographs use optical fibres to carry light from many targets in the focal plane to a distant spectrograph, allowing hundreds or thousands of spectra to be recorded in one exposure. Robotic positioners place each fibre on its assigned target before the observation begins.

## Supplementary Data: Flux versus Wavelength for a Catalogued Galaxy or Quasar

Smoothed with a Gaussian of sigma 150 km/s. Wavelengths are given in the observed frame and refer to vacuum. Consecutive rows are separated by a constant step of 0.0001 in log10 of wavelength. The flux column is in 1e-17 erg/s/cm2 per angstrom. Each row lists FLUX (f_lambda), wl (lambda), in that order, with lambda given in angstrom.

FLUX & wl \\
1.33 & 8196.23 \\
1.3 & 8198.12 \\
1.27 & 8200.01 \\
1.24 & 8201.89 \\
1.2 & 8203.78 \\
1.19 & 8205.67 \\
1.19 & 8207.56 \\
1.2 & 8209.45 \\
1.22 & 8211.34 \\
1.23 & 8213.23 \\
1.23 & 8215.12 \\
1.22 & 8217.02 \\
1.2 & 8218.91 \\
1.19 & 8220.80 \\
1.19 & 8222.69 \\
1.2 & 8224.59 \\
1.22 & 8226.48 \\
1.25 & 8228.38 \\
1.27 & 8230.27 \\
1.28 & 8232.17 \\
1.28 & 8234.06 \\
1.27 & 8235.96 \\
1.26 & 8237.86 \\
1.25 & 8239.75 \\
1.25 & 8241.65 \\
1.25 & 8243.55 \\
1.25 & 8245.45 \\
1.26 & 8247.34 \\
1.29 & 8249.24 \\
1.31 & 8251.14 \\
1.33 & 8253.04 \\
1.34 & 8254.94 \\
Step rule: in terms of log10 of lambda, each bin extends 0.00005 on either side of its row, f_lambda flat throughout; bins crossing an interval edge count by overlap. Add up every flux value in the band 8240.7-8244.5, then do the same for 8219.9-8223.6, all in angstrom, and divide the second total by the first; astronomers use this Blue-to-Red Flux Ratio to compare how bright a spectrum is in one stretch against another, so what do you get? 0.95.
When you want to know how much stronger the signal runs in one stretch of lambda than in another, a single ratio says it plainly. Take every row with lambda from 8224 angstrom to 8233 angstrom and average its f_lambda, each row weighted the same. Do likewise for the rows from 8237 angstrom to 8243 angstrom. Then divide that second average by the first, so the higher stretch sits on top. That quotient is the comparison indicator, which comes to 1.01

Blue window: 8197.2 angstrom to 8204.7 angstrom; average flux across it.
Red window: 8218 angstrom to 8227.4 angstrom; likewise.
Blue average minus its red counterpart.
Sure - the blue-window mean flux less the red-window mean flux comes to 0.05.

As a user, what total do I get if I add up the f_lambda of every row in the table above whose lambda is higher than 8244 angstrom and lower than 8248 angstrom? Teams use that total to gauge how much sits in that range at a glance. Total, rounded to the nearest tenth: 2.5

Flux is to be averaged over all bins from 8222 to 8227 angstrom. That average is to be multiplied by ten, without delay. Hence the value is 12.0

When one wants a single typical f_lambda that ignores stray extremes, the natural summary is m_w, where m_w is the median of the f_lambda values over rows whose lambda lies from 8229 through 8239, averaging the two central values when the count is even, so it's 1.270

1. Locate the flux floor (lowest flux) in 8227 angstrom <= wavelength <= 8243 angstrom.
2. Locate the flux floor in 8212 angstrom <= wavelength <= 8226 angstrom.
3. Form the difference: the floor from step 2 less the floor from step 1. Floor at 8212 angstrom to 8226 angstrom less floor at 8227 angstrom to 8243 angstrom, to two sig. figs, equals -0.060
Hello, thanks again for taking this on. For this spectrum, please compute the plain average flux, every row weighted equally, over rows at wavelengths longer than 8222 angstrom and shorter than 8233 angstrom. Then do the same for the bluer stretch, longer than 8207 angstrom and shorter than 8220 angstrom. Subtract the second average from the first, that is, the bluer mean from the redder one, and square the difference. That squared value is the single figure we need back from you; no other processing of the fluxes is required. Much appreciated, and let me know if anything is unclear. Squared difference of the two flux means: 0.0005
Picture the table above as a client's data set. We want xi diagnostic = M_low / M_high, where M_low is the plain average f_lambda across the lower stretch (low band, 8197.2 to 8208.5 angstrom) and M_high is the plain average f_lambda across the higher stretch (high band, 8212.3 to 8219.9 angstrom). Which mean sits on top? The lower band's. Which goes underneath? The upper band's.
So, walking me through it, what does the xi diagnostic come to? 1.01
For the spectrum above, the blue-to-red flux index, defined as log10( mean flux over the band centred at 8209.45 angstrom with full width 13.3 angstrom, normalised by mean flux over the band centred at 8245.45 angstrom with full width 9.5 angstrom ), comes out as -0.018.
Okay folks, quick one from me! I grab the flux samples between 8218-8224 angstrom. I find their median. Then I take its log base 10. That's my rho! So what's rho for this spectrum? 0.076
